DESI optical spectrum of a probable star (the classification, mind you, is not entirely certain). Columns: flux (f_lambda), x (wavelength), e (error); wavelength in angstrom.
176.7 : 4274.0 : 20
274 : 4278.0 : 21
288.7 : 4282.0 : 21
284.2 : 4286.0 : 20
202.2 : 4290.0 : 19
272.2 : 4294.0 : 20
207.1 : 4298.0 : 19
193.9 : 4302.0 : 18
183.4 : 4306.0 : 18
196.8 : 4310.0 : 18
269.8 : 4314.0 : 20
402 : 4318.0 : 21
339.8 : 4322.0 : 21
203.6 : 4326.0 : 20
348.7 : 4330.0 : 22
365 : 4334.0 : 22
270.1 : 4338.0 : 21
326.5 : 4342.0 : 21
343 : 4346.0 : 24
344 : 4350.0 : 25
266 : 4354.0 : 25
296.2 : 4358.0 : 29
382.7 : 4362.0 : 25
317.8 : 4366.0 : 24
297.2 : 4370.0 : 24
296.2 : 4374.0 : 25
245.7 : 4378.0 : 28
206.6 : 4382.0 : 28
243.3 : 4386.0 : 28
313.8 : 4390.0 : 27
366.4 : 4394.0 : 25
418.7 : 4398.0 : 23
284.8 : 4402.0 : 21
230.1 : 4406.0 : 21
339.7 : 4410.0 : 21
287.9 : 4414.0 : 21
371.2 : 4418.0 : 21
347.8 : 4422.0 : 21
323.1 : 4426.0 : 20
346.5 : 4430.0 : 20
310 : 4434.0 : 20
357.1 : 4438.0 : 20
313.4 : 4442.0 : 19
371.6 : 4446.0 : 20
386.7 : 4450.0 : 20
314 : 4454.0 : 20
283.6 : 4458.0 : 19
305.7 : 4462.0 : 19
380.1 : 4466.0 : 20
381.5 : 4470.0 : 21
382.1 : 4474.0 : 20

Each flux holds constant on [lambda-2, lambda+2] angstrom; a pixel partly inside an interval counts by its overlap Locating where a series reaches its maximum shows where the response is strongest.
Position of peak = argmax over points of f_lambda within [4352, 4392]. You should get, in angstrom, 4362.0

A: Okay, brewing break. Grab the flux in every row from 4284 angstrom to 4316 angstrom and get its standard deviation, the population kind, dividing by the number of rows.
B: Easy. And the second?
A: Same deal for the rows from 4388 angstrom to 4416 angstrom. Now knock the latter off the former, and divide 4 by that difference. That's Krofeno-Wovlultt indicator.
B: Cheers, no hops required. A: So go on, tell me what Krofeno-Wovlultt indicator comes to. -0.22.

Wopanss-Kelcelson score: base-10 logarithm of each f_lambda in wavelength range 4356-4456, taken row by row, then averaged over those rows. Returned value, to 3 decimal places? 2.497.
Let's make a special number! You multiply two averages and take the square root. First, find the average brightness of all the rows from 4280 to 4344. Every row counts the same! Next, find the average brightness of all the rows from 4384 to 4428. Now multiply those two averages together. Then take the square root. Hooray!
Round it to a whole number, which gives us 295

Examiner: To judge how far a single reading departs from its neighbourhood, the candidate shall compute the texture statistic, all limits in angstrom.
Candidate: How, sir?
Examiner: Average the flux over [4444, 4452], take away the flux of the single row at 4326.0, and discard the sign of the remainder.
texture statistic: 176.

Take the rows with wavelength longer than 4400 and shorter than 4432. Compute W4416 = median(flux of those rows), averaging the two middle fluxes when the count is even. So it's 331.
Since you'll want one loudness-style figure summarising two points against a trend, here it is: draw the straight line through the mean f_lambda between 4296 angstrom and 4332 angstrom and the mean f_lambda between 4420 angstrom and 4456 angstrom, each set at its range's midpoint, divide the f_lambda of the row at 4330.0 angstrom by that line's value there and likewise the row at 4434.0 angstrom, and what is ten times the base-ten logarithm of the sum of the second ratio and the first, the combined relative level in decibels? 3.4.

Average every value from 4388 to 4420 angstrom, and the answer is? 327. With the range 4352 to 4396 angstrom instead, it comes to 294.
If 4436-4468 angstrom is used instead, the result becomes 339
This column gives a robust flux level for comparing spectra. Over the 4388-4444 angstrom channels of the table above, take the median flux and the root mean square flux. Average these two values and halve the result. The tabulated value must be 166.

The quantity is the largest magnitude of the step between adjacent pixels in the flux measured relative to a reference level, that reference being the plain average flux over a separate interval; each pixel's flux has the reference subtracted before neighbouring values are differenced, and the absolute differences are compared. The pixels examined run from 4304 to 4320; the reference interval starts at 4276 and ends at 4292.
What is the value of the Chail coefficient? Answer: 132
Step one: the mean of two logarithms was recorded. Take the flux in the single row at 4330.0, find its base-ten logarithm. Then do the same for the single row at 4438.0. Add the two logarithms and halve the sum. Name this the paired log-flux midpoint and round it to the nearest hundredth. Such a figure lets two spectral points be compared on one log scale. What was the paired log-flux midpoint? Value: 2.55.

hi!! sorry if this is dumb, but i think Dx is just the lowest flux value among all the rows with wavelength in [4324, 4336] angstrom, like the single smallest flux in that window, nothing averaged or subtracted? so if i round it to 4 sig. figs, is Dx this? 203.6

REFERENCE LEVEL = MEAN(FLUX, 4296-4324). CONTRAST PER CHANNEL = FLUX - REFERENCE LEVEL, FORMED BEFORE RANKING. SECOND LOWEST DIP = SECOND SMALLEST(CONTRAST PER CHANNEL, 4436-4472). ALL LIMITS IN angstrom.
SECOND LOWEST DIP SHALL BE 50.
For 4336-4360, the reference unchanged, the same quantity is 14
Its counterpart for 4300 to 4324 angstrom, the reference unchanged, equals -62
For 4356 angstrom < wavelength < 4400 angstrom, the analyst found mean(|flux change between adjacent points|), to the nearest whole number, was 47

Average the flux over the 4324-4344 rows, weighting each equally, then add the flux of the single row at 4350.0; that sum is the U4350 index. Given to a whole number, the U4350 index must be 647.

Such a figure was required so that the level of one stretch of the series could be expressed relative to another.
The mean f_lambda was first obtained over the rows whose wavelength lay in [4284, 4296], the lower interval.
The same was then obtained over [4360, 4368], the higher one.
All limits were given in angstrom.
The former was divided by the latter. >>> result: 0.72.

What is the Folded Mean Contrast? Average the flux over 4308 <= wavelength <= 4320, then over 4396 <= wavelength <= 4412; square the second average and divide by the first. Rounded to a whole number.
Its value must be 350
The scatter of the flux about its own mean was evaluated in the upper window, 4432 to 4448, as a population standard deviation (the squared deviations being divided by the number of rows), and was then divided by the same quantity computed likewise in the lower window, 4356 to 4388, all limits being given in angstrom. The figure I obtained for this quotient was 0.53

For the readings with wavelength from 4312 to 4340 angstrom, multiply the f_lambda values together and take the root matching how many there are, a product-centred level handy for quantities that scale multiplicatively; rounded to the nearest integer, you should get 307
